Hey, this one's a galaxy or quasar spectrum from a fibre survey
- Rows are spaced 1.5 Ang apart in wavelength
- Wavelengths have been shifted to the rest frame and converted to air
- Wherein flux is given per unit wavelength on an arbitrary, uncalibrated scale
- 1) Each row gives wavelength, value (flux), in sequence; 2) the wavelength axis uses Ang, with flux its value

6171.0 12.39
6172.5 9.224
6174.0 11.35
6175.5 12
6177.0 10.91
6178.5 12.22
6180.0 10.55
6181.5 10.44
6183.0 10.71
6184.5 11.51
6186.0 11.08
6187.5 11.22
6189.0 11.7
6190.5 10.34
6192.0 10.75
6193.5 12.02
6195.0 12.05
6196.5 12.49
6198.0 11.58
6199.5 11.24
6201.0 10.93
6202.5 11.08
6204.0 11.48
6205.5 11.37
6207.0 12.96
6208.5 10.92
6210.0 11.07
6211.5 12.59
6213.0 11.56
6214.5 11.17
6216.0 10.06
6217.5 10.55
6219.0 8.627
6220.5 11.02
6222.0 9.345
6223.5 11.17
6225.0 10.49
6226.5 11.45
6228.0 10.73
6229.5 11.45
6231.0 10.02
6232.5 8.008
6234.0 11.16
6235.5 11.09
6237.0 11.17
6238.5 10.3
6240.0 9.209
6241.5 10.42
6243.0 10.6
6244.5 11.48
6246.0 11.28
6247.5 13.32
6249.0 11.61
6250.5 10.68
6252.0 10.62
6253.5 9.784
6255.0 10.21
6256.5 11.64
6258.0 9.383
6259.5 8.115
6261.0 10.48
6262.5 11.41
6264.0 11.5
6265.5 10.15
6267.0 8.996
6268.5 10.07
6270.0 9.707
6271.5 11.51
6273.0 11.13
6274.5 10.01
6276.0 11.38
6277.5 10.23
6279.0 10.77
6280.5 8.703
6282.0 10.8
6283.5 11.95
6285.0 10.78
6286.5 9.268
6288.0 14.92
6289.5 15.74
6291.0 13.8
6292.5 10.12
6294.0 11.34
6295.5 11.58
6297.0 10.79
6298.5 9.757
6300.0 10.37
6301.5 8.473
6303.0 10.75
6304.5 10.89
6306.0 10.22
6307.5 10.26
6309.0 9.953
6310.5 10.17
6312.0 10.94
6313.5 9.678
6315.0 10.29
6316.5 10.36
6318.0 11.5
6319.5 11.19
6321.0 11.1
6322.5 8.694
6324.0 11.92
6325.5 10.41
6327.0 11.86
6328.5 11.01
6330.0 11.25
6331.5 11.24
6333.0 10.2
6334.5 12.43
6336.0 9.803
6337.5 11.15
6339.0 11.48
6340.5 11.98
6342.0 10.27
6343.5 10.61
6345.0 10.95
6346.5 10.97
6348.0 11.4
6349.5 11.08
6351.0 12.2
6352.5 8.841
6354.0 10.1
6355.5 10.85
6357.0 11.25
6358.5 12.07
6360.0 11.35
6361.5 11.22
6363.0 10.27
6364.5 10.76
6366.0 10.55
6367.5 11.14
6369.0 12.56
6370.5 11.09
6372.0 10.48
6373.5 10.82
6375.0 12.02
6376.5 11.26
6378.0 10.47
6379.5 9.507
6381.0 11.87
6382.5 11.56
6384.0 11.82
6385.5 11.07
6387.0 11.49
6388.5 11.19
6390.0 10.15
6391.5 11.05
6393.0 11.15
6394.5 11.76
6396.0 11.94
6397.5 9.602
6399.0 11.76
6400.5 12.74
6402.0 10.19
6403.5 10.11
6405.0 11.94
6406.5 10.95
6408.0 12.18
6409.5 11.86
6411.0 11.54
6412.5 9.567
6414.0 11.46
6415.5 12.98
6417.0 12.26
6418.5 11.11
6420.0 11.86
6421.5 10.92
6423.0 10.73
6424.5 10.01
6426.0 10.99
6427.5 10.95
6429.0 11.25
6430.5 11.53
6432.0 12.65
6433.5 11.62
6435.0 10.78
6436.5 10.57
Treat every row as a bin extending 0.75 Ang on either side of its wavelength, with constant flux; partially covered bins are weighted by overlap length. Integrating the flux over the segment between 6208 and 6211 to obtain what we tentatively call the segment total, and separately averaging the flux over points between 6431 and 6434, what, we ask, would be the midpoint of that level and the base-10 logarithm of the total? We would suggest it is 6.83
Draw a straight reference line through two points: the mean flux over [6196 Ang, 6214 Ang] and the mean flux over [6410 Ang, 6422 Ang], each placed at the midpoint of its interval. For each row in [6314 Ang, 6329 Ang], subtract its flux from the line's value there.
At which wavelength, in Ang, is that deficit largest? 6322.5 Ang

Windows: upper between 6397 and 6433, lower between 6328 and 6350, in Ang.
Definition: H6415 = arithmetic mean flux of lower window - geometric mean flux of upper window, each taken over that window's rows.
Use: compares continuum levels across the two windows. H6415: -0.20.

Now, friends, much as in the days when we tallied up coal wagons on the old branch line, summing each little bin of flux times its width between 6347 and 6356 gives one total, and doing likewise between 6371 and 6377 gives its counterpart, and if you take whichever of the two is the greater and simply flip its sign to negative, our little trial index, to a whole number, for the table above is -97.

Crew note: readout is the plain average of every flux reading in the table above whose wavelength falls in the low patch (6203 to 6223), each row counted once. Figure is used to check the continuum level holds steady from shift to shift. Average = 11.0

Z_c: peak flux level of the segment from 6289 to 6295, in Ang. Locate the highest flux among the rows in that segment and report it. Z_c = 15.74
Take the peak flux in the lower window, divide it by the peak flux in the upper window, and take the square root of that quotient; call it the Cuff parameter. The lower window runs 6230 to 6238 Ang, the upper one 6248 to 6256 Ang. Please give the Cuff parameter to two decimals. 0.98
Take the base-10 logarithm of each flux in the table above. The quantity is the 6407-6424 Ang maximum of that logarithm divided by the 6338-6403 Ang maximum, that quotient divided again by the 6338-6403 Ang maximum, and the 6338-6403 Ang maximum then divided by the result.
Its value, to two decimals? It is 1.21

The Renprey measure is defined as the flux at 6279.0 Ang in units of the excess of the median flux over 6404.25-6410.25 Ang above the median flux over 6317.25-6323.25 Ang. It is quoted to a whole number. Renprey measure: 14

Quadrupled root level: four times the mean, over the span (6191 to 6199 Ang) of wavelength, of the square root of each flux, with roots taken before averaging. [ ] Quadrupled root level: 13.7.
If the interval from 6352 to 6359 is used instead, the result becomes 13.0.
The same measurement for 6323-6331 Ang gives 13.4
